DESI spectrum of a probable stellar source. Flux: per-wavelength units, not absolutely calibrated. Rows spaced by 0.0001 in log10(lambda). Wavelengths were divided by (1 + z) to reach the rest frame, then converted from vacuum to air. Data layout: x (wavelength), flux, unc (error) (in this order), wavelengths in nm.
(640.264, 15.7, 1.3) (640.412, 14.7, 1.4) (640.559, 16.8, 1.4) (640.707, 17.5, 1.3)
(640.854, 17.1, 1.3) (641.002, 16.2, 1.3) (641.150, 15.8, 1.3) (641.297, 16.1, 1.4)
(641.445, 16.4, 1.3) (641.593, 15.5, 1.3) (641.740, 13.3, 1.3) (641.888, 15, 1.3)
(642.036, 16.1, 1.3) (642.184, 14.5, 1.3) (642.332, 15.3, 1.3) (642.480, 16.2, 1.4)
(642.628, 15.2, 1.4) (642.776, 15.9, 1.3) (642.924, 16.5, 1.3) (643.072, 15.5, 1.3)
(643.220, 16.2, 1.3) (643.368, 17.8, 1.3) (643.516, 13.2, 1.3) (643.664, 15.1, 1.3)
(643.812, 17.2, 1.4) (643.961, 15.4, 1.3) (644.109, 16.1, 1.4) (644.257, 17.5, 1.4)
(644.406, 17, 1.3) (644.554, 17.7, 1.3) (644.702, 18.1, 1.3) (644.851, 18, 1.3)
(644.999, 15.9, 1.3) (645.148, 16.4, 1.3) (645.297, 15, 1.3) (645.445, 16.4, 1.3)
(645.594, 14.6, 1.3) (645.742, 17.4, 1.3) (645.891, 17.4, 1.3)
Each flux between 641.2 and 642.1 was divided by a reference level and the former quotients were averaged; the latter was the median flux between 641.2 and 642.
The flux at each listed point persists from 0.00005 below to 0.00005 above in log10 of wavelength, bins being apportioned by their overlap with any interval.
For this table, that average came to 0.99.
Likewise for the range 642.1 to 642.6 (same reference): 0.99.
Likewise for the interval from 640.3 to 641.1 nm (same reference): 1.06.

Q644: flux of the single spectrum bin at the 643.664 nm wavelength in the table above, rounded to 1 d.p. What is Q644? 15.1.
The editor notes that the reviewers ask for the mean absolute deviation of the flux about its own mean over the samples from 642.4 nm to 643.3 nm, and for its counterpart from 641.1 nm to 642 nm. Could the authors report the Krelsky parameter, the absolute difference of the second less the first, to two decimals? 0.42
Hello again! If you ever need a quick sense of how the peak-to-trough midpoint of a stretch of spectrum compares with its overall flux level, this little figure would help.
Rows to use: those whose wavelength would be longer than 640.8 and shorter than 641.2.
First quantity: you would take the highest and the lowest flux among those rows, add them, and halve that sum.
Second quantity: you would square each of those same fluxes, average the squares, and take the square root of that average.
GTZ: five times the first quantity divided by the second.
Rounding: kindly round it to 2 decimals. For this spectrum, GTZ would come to 5.02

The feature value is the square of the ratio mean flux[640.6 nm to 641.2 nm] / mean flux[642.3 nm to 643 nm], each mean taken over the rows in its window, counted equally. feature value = 1.11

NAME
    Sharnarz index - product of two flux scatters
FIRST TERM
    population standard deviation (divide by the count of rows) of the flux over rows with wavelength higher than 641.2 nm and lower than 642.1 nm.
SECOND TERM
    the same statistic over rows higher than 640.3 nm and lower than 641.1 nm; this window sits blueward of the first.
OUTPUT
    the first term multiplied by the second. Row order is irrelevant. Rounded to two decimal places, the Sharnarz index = 1.02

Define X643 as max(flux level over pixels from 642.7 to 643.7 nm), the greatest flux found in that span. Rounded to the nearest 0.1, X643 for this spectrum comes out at 17.8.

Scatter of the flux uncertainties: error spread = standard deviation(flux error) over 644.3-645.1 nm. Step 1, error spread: 0.0000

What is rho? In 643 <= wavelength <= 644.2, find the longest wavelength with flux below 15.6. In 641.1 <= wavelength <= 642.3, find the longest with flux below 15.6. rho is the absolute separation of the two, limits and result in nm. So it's 1.78 nm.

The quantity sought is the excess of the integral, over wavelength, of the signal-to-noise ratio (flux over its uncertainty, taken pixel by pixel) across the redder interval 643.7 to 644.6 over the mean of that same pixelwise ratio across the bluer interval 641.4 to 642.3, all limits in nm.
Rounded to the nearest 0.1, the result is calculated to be -0.5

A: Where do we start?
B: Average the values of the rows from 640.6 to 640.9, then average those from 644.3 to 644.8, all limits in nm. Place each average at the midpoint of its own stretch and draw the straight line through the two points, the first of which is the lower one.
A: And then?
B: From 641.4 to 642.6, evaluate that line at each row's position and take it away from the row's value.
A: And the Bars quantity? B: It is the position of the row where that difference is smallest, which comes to 641.740 nm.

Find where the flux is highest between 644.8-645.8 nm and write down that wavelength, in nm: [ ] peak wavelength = 644.851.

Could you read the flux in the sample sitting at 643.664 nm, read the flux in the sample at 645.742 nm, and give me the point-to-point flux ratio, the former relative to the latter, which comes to 0.87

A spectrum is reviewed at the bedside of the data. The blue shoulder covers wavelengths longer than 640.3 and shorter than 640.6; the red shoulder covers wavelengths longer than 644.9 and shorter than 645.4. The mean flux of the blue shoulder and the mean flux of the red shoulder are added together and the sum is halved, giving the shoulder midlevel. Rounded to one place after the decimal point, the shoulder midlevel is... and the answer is 15.8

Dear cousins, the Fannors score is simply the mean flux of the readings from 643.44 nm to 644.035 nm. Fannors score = 15.2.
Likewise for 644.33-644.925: 17.7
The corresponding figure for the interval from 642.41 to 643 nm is 15.9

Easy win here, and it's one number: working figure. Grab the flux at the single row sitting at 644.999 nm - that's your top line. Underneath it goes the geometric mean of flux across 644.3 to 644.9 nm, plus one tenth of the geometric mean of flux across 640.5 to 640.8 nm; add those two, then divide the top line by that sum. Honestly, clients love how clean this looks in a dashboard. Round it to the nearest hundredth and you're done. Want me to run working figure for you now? 0.82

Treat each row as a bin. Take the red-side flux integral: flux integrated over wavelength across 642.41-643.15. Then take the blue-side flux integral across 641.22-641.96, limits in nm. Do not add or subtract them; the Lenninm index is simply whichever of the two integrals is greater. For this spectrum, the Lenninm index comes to 11.7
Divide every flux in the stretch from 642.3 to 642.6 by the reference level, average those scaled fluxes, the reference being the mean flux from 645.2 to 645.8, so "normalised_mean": 0.99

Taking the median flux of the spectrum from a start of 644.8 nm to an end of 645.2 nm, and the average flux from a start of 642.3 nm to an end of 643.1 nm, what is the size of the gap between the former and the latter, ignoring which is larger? 0.6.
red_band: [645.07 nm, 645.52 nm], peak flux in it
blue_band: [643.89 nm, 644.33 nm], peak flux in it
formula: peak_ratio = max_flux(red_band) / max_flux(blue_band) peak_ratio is 0.94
